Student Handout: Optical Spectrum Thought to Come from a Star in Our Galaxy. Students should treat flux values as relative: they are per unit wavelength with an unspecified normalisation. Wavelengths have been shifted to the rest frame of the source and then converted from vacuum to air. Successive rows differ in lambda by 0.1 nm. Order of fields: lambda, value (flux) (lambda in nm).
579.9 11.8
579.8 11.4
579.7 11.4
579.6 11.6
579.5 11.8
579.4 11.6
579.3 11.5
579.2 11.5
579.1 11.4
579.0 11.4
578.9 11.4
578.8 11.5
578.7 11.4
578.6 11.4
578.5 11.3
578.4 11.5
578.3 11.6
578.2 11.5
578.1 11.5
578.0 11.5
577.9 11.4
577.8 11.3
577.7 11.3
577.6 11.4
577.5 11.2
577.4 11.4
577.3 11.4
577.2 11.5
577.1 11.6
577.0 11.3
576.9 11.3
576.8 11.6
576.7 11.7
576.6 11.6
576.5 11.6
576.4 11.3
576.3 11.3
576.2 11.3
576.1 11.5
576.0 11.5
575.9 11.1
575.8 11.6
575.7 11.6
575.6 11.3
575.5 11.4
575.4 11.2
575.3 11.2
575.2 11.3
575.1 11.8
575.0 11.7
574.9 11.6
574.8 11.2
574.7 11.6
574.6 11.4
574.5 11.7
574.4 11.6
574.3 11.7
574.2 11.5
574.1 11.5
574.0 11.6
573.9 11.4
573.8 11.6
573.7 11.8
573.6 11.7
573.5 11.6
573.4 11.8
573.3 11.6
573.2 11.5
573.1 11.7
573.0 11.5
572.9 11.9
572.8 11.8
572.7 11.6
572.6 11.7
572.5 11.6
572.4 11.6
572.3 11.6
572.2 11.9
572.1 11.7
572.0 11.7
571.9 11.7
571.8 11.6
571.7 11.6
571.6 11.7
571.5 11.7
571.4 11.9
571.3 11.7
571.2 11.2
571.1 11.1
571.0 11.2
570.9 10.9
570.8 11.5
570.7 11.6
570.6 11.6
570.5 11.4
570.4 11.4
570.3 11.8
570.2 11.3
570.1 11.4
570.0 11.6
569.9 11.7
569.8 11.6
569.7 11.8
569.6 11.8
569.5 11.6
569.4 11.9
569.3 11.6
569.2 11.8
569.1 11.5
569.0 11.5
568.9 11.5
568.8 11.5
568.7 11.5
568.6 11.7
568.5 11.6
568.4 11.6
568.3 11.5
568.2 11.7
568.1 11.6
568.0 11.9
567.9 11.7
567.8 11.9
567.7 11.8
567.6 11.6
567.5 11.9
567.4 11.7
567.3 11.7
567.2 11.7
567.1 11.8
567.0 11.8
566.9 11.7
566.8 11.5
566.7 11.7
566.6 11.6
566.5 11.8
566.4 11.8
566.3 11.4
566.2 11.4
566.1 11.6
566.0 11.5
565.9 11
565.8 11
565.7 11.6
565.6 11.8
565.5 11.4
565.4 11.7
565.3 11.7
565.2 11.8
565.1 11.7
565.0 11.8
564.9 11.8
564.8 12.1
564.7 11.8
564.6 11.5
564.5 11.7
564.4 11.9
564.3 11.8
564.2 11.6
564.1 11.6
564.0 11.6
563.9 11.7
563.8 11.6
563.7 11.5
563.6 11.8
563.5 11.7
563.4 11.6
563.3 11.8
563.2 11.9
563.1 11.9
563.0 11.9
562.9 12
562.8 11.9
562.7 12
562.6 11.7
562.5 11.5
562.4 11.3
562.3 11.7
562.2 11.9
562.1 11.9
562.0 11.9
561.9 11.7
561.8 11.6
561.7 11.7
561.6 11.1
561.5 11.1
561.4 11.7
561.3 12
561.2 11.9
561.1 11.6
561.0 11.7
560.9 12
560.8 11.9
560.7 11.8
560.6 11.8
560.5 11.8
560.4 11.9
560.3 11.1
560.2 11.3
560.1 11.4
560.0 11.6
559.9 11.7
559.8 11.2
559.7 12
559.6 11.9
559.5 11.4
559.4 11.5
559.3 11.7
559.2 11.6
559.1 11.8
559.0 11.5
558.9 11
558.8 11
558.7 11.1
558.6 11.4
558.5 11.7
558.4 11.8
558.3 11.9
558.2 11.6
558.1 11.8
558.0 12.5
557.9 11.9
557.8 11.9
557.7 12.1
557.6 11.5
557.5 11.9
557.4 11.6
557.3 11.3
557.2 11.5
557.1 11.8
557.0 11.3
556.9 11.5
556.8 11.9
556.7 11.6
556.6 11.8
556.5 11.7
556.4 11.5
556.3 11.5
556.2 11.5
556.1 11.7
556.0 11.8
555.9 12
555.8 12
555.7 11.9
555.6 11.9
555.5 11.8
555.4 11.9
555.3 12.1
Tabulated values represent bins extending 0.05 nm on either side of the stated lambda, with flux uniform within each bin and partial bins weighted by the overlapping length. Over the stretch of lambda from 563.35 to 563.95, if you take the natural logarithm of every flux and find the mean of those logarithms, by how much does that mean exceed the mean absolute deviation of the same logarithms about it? 2.45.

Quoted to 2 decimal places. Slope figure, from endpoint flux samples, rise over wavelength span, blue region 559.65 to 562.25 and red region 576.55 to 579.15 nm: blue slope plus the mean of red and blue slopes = -0.10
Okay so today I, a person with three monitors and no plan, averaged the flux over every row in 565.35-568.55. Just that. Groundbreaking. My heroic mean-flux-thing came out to 11.6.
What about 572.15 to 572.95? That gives 11.7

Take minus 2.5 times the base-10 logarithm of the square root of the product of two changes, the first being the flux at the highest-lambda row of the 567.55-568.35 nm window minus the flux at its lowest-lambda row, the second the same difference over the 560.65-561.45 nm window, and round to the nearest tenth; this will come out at 2.5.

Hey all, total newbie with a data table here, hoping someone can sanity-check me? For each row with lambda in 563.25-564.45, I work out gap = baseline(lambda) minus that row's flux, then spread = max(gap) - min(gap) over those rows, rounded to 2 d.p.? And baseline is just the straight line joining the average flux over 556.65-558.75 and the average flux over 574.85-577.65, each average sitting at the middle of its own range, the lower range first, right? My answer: 0.41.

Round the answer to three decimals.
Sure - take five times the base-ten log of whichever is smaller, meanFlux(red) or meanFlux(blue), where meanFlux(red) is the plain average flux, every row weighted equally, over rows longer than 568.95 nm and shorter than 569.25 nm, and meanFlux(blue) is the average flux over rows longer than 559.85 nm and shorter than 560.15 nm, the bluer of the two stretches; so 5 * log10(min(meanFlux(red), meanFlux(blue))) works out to 5.316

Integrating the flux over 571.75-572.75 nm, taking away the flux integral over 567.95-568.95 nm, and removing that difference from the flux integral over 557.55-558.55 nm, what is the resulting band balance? 11.8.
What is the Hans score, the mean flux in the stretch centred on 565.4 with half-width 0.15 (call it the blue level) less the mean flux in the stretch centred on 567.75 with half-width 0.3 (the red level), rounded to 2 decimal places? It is -0.20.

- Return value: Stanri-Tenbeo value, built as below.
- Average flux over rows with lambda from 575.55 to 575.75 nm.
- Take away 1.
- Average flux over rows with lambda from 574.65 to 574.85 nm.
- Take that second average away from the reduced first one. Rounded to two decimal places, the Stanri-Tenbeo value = -0.95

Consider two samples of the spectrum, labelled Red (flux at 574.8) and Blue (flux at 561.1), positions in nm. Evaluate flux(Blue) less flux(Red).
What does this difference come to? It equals 0.4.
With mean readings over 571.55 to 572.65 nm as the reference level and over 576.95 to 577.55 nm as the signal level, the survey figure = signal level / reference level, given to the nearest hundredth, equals 0.98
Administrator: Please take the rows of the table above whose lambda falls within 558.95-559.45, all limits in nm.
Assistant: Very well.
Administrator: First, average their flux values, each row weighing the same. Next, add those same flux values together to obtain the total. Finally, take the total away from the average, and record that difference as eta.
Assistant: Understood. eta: -46.5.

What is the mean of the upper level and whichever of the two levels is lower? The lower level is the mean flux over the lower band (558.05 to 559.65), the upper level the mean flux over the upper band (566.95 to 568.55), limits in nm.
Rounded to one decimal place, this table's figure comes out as 11.6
